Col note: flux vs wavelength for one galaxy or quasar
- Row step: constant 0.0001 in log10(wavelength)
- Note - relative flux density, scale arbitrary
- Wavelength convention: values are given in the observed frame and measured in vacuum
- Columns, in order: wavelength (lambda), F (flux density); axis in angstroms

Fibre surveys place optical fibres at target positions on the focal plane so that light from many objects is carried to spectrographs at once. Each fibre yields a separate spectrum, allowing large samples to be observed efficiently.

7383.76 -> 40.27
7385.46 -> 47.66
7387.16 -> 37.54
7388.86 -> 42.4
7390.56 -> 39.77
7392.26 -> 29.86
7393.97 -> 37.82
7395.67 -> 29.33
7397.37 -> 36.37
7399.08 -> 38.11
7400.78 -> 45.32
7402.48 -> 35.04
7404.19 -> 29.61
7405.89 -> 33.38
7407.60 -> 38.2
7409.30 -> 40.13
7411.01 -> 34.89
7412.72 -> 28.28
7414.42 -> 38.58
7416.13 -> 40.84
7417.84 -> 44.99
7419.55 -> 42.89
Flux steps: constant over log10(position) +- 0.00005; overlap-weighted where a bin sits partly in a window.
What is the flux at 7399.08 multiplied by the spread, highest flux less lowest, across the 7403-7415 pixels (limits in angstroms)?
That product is 452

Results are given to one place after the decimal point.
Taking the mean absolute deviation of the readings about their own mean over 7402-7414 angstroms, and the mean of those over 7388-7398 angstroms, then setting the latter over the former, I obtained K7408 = 11.0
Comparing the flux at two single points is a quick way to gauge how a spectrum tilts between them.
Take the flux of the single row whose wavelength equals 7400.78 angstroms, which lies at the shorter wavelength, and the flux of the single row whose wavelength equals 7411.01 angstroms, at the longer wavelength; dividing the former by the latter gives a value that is 1.3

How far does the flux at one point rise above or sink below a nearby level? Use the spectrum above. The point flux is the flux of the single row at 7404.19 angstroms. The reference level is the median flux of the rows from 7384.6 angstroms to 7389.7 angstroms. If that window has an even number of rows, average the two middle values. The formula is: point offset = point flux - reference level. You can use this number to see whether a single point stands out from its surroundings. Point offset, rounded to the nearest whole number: -13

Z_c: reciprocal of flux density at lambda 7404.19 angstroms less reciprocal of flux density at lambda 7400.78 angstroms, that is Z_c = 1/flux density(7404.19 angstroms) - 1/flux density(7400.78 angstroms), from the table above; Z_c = 0.012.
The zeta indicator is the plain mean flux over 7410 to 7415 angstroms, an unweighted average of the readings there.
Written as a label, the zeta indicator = 33.9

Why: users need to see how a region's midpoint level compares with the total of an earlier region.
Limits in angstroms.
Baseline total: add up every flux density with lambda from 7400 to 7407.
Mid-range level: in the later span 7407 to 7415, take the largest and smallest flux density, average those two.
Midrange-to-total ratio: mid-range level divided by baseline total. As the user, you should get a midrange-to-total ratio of 0.239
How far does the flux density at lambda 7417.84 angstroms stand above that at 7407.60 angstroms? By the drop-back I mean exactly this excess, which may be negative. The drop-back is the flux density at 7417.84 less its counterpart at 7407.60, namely 6.8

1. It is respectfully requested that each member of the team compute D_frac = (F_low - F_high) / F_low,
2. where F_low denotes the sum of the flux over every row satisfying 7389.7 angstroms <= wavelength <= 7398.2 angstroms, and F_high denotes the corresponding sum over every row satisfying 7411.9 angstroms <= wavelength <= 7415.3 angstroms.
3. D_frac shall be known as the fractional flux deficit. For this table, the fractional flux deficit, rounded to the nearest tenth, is 0.6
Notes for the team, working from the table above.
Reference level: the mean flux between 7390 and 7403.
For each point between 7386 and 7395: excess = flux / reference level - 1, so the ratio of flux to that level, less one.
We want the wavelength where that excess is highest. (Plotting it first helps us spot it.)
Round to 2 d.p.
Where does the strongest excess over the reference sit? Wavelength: 7388.86 angstroms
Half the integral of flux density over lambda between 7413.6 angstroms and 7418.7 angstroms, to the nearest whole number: 106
